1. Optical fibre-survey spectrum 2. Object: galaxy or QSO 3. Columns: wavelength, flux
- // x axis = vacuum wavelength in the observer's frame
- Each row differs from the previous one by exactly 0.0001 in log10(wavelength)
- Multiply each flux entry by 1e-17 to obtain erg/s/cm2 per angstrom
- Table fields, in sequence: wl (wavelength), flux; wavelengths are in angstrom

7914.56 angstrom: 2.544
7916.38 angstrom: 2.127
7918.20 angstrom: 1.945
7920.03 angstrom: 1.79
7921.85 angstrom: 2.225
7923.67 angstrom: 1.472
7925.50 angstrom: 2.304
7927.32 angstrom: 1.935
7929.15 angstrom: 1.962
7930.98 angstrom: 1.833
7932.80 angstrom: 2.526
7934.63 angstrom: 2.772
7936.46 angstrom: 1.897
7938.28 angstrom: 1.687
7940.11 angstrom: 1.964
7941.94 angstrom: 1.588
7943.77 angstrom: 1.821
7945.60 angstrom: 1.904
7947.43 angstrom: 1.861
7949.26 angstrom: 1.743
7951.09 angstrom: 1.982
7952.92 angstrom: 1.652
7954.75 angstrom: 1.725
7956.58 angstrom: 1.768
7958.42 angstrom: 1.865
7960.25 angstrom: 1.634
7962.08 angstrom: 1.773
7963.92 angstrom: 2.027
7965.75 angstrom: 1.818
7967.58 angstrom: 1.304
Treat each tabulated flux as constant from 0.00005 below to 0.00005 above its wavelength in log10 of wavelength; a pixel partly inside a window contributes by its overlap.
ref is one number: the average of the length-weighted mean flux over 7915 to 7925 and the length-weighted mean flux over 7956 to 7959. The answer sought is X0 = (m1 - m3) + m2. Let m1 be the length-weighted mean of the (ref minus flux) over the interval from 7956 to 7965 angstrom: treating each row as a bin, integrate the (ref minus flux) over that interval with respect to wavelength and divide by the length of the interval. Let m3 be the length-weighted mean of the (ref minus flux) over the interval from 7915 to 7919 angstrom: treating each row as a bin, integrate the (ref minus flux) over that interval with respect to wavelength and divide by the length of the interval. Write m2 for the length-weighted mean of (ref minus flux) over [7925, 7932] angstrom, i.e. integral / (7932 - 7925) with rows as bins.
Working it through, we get 0.17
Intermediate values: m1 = 0.07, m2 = -0.11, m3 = -0.21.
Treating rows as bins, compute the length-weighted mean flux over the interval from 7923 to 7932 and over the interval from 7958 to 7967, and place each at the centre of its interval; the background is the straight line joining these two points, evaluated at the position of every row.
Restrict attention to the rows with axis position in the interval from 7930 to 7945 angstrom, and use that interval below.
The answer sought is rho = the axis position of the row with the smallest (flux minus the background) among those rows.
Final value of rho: 7941.94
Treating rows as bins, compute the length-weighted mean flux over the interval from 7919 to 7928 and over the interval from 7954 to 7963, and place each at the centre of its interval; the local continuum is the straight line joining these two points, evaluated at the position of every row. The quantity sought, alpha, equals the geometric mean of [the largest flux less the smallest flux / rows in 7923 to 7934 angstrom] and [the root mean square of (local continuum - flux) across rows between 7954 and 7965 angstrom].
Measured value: 0.39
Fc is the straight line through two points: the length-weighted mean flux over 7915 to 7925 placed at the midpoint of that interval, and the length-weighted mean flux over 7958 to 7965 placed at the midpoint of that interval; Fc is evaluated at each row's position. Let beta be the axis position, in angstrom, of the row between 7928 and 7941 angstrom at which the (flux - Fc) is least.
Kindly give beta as 7938.28 angstrom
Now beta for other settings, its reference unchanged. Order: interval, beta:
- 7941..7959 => 7941.94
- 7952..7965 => 7952.92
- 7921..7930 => 7923.67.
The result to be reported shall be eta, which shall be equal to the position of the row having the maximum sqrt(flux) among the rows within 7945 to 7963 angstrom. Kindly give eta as 7951.09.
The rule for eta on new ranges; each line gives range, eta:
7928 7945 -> 7934.63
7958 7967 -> 7963.92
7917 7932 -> 7925.50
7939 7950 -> 7940.11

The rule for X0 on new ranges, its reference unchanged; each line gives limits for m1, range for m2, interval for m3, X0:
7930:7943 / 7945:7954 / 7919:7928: -0.03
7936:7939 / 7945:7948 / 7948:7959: 0.01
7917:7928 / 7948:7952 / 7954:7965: -0.13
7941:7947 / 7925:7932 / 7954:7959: -0.11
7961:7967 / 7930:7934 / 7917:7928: -0.22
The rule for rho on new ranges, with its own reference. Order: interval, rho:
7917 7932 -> 7923.67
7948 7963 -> 7952.92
